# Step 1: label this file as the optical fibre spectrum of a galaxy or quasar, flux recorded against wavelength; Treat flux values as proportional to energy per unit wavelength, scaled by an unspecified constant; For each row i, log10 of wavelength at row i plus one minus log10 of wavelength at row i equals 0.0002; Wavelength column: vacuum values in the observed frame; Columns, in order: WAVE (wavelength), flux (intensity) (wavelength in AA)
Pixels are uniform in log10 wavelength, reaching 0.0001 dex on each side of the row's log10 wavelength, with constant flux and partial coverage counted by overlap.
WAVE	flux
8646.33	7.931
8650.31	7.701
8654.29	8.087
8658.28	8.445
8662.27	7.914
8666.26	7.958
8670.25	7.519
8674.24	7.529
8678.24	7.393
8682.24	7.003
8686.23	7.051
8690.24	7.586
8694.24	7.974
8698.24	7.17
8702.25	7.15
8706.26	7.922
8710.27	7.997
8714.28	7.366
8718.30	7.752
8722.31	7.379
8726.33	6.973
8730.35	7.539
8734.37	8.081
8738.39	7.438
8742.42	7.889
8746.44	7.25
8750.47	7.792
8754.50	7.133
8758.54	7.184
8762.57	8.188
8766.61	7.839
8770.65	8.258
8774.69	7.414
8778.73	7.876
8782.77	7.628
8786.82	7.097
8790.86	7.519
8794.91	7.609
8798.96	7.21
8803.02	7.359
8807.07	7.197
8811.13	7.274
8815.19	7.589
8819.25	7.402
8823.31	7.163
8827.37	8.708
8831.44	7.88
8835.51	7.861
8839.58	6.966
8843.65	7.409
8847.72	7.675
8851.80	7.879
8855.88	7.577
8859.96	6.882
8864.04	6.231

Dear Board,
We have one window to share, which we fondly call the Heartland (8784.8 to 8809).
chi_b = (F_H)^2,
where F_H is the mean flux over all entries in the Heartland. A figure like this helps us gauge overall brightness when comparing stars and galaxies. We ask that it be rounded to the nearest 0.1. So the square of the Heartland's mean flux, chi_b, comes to 53.8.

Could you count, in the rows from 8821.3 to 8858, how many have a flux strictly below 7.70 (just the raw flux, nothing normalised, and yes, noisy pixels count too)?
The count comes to 5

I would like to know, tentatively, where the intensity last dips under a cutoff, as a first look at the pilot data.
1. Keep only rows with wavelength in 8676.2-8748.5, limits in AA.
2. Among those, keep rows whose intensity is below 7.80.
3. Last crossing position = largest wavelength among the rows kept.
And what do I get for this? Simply 8746.44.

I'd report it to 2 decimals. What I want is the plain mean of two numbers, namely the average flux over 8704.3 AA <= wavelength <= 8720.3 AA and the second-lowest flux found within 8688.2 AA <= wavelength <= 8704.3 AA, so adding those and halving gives 7.46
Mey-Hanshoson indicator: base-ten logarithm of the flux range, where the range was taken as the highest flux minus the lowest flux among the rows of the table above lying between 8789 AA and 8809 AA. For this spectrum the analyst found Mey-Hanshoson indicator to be -0.39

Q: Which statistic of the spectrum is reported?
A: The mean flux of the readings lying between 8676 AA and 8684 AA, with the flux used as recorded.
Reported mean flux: 7.2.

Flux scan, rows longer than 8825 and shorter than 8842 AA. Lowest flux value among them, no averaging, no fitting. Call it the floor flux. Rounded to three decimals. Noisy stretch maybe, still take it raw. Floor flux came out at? 6.966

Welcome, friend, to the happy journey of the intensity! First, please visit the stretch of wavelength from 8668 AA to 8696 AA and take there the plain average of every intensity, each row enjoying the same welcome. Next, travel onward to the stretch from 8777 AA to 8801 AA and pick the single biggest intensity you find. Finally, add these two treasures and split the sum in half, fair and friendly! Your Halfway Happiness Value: 7.66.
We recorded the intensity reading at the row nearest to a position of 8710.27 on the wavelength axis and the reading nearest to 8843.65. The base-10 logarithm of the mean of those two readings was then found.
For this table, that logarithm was 0.89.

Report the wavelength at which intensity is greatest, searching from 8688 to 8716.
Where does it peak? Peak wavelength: 8710.27 AA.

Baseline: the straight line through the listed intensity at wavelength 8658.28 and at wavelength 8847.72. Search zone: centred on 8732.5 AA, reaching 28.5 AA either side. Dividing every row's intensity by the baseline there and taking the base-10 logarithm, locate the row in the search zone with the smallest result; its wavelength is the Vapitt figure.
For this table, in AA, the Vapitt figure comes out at 8726.33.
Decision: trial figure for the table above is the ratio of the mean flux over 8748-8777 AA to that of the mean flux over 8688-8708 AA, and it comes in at 1.02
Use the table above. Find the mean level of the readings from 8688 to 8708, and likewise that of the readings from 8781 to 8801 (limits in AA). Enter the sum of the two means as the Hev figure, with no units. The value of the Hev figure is 15.0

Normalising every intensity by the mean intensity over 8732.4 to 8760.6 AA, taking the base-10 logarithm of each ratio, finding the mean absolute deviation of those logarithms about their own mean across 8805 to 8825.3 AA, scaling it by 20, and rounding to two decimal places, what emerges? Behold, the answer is 0.16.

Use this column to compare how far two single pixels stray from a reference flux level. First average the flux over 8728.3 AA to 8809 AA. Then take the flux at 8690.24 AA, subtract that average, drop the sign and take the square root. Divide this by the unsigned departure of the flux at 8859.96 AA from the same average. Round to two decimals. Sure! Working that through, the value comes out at 0.15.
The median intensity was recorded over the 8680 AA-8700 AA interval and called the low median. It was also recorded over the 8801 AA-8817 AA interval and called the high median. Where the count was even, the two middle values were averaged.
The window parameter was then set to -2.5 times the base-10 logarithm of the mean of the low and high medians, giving -2.15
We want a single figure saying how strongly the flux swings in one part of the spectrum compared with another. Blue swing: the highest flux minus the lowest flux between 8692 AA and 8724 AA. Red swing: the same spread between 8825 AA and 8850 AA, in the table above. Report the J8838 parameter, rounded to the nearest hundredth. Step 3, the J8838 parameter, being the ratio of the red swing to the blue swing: 2.06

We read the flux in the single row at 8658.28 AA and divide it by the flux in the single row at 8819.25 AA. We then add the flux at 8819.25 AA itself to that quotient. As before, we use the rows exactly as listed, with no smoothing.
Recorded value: 8.54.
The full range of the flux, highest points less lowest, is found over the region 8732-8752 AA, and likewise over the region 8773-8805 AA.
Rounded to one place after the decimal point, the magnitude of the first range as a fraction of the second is 1.1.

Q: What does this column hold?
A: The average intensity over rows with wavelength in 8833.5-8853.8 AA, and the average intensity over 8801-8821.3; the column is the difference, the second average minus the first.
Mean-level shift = -0.19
